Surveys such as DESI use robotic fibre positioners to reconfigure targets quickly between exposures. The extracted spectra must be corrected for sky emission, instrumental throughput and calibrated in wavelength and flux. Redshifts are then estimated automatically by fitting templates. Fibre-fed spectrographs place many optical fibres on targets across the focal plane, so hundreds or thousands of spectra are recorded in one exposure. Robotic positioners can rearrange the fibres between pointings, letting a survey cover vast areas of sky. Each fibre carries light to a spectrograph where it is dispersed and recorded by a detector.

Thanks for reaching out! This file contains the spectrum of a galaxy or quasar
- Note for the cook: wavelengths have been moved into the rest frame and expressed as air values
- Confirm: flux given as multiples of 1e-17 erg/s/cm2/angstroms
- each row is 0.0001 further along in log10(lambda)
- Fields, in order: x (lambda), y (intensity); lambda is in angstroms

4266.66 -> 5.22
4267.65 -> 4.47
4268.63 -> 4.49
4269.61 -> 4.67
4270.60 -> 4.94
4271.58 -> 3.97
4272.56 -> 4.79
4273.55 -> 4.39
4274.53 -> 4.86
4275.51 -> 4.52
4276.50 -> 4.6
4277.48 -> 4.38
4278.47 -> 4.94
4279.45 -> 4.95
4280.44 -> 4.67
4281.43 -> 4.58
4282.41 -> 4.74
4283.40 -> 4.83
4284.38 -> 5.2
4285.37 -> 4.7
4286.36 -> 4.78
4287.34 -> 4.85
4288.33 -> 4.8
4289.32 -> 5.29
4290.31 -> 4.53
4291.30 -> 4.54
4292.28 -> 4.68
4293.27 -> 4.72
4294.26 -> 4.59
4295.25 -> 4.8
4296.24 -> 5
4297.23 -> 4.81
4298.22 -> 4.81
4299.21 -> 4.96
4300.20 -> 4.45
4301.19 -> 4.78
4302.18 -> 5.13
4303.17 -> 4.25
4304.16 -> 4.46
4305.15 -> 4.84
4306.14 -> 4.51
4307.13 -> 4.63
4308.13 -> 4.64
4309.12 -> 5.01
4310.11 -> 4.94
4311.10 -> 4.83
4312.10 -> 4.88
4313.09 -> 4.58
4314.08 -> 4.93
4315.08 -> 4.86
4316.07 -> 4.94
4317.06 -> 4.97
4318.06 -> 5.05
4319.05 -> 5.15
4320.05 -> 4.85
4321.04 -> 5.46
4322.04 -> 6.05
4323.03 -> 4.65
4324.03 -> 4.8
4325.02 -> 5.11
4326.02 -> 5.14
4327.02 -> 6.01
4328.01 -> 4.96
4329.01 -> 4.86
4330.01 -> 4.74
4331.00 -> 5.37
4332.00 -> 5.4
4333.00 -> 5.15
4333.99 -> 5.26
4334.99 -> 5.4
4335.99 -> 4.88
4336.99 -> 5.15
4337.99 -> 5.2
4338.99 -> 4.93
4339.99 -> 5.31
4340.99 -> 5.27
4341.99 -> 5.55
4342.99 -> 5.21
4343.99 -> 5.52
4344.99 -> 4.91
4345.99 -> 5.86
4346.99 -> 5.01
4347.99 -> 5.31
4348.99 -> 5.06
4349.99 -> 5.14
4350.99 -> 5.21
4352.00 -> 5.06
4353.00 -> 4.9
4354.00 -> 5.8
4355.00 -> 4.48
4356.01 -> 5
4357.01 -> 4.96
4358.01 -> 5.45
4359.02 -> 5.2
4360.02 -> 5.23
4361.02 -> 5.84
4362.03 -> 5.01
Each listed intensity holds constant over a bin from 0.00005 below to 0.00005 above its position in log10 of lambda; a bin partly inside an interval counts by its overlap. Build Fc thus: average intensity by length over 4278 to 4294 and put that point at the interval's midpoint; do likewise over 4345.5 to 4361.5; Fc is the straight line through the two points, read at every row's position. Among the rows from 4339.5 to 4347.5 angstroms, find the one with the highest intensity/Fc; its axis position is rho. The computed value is 4345.99 angstroms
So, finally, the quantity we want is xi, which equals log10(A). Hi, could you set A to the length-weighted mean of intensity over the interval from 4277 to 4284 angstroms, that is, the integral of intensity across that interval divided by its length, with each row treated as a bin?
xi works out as 0.675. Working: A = 4.74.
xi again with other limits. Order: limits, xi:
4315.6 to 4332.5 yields 0.712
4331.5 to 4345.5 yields 0.718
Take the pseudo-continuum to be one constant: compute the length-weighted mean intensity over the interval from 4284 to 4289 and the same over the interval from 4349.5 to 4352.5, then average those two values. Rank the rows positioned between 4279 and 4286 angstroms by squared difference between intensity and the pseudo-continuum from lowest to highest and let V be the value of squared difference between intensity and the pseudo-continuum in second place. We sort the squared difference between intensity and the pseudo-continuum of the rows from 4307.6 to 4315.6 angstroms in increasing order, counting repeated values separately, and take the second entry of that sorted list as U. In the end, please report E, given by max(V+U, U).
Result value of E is 0.032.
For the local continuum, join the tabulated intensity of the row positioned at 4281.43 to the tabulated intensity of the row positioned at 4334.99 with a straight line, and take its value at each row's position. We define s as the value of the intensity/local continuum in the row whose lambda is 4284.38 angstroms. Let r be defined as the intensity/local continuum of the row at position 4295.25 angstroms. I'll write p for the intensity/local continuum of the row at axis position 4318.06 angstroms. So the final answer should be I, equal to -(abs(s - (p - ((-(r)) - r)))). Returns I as -1.86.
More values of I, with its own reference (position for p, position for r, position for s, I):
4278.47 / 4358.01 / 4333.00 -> -2.03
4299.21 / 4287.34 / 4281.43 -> -2.10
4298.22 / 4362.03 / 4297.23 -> -1.72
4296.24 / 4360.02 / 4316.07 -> -1.88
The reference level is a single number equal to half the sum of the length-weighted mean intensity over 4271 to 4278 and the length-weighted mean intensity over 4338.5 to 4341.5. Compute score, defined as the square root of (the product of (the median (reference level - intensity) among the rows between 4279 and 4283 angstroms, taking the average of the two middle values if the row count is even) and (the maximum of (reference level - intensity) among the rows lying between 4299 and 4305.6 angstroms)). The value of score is 0.28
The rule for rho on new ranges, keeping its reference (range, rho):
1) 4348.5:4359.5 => 4354.00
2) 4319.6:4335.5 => 4322.04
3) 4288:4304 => 4289.32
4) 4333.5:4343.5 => 4341.99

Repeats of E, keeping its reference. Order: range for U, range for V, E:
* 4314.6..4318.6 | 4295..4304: 0.004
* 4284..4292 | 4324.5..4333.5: 0.052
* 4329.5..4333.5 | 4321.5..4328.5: 0.079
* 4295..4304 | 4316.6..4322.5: 0.004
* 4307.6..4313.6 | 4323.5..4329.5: 0.016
